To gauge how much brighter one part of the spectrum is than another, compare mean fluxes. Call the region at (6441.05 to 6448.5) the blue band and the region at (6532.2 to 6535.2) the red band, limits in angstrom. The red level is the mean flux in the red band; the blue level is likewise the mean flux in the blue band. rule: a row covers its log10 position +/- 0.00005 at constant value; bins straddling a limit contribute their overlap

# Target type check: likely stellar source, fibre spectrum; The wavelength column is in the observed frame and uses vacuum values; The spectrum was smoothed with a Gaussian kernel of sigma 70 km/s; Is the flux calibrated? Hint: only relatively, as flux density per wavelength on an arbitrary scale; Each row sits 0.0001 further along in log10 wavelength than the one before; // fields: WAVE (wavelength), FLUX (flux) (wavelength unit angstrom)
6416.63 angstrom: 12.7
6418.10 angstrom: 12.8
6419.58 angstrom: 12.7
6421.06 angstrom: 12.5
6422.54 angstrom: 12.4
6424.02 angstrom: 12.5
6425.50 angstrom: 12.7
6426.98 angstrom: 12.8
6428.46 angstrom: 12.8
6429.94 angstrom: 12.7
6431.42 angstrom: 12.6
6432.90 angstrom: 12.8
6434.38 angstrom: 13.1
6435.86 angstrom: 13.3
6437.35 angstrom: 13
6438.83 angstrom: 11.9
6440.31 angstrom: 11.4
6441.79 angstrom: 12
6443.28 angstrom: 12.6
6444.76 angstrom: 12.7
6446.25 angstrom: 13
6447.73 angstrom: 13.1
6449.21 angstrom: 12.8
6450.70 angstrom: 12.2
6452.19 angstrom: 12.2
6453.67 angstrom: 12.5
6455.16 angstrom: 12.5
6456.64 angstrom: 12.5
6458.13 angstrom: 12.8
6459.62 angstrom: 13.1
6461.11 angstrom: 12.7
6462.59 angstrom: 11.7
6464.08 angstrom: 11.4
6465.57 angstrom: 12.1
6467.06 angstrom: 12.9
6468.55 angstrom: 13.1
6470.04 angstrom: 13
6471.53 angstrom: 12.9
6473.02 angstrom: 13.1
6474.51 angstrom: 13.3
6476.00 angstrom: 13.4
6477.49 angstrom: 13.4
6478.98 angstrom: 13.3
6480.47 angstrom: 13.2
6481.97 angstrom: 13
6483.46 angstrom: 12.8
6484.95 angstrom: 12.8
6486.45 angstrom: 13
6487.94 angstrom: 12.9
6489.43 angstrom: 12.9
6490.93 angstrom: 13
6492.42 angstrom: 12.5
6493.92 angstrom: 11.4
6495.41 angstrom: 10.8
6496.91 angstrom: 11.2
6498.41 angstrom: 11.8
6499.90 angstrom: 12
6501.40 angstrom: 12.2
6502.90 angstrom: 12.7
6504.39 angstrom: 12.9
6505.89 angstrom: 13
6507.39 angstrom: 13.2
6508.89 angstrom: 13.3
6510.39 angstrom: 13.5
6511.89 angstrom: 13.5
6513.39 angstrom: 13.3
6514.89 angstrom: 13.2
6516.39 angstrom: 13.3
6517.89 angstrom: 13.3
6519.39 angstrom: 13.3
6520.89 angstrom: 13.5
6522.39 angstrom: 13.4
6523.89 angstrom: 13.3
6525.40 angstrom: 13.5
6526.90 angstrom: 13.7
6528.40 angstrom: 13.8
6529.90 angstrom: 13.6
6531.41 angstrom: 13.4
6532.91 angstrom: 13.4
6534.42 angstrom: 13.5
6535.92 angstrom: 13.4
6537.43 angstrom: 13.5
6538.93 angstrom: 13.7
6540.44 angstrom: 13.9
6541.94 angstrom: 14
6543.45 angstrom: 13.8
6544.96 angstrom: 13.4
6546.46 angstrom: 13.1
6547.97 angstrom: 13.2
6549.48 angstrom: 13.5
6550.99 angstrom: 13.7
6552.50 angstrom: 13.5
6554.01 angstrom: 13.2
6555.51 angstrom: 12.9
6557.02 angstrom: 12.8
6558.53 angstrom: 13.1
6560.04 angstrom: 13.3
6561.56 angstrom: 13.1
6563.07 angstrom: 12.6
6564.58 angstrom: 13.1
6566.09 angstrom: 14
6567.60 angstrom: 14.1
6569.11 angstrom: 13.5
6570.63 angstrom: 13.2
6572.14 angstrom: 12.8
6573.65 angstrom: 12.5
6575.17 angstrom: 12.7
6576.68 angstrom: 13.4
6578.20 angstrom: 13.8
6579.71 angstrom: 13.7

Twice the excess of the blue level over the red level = -1.5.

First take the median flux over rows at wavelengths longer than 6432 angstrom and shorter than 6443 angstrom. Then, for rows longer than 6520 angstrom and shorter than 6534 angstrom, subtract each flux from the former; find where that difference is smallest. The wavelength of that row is 6528.40 angstrom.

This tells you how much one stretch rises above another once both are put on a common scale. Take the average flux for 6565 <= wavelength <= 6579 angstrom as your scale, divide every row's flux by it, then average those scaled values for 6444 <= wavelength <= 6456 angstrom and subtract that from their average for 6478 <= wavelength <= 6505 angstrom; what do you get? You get -0.012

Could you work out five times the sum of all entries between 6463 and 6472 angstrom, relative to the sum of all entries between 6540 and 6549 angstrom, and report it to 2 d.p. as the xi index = 4.63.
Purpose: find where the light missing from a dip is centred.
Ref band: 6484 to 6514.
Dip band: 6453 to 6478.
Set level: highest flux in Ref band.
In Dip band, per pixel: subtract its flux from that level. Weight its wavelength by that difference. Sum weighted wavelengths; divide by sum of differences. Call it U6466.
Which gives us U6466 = 6462.8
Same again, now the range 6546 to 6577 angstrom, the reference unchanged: 6563.6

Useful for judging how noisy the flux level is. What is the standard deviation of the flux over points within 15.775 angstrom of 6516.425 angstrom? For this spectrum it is 0.35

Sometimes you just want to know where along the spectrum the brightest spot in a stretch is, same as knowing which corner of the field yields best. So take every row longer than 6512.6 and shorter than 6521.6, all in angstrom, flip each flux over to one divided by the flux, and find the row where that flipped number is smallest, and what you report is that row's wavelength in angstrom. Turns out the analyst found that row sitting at 6520.89 angstrom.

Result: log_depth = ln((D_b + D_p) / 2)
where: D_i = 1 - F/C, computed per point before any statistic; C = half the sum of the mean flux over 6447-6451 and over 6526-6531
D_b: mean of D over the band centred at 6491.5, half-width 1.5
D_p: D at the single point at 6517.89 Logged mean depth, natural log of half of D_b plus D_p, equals -4.3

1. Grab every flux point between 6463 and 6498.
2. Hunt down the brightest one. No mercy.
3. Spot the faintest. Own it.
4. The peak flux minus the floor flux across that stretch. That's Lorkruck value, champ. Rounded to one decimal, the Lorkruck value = 2.6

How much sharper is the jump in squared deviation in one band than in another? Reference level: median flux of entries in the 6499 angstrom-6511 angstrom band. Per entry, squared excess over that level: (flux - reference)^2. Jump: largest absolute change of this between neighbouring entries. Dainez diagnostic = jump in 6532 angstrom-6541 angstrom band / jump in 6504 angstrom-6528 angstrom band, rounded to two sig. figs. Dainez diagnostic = 1.3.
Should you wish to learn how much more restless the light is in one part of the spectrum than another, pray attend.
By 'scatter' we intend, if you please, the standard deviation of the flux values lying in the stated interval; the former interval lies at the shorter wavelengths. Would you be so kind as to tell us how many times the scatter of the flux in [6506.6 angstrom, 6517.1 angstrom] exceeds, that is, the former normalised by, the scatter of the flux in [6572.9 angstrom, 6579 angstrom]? 0.2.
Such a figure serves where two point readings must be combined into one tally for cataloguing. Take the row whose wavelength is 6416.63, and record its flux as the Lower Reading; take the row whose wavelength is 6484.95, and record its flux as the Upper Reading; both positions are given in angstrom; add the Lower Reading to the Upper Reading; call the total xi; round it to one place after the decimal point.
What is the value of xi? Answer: 25.5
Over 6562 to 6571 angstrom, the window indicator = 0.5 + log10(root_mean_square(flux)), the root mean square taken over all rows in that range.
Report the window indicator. 1.63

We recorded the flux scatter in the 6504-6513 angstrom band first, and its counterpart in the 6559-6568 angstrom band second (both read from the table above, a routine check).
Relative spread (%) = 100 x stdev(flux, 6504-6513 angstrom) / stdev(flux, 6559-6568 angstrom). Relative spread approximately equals 43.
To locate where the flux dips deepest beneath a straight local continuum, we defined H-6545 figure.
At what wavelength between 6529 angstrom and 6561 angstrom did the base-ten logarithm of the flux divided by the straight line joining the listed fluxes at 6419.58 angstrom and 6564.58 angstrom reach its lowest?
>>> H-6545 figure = 6557.02 angstrom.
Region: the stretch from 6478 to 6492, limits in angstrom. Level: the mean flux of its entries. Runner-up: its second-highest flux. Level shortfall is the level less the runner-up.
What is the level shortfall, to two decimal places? -0.21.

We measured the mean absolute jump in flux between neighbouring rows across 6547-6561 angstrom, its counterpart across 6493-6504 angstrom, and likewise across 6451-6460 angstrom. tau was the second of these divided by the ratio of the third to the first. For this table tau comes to 0.55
